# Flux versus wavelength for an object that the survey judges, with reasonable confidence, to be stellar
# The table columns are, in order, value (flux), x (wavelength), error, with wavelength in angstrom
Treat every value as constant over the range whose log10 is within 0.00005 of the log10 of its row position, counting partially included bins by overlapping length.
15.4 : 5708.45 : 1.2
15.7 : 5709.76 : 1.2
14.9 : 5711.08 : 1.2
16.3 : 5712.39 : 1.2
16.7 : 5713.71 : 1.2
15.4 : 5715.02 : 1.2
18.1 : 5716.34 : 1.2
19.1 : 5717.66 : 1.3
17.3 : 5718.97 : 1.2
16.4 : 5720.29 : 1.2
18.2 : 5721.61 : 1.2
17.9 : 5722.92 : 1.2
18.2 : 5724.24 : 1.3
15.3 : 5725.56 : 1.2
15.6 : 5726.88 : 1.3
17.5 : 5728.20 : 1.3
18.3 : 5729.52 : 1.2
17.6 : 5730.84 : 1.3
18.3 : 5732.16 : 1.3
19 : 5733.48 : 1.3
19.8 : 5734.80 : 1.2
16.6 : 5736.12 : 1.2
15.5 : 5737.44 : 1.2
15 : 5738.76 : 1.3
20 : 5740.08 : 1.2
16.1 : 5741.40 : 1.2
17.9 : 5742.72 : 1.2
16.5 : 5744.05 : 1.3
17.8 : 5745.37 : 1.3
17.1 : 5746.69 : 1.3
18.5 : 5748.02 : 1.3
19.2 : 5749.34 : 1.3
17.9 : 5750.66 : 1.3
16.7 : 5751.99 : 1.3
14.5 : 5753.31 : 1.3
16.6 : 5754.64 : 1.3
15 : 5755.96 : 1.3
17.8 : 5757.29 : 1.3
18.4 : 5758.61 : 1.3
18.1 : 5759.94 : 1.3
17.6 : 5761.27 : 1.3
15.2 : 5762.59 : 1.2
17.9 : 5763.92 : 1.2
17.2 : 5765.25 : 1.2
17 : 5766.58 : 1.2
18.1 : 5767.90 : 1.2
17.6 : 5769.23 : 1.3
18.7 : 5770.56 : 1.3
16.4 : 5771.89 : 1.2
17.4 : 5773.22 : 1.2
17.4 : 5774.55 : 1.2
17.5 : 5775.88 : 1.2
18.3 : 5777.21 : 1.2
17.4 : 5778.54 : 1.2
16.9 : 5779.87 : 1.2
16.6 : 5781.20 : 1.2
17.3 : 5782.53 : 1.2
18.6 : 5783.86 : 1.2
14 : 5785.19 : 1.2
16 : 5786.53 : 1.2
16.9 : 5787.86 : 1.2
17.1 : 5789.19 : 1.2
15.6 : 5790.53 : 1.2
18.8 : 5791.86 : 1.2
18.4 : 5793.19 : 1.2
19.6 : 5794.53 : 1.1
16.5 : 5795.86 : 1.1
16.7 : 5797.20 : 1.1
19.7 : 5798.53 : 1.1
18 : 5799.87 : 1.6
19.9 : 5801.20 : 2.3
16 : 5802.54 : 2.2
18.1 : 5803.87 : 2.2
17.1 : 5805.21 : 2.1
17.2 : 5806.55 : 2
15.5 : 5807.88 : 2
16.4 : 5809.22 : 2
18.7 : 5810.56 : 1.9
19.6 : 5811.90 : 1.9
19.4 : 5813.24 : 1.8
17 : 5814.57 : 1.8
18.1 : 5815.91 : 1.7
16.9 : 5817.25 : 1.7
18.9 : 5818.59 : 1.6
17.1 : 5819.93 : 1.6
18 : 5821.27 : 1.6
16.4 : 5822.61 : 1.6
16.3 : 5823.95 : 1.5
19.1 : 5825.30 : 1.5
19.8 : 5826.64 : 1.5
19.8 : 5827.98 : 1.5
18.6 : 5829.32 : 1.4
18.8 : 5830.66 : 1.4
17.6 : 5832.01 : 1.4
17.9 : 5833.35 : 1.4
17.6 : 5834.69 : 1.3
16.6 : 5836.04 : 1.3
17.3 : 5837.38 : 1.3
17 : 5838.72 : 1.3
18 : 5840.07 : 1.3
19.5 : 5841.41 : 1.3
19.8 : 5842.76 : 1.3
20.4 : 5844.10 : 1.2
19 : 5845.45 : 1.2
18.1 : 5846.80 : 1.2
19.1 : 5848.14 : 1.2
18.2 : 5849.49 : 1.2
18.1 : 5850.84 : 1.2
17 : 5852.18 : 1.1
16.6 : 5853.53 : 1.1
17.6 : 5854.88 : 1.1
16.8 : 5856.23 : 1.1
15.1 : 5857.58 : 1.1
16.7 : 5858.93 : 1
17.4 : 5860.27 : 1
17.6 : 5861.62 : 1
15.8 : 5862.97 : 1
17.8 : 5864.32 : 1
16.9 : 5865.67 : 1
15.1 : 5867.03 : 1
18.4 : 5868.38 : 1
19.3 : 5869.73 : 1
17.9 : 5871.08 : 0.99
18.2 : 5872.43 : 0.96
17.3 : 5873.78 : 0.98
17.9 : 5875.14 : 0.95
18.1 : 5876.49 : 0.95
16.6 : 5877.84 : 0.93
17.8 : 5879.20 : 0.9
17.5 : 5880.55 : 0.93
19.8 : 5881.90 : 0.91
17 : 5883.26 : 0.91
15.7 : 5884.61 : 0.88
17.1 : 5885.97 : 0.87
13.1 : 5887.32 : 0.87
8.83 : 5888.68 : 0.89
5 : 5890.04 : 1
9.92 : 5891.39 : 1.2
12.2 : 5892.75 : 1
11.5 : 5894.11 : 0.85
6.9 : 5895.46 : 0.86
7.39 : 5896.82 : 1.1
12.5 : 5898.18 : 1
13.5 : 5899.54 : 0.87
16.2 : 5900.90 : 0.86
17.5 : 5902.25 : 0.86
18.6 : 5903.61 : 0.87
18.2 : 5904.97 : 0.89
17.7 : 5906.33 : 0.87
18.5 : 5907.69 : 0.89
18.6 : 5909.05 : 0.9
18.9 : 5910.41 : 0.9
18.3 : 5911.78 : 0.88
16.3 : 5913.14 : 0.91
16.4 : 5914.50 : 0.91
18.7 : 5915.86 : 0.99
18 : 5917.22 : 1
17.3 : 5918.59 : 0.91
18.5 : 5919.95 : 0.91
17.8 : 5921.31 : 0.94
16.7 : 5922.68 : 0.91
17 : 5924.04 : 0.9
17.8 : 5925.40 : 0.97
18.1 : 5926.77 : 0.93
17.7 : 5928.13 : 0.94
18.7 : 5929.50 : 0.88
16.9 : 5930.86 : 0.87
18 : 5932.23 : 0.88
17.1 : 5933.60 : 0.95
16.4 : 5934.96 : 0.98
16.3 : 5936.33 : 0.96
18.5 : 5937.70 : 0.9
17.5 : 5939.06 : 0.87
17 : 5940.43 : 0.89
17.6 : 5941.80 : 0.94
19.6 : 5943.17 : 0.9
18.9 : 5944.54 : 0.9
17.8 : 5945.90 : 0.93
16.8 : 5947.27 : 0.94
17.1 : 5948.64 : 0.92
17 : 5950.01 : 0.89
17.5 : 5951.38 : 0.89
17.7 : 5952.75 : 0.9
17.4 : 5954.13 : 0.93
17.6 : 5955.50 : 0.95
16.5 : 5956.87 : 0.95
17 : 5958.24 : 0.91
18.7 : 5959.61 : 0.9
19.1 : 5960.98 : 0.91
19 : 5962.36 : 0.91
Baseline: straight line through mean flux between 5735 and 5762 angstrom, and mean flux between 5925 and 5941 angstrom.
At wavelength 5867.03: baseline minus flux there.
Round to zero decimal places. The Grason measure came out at 2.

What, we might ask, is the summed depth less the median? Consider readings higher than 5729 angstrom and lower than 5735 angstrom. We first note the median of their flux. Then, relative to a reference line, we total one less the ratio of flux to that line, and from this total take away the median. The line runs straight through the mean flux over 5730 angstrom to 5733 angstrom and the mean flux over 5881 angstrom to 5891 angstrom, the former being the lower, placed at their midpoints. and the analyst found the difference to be -18.5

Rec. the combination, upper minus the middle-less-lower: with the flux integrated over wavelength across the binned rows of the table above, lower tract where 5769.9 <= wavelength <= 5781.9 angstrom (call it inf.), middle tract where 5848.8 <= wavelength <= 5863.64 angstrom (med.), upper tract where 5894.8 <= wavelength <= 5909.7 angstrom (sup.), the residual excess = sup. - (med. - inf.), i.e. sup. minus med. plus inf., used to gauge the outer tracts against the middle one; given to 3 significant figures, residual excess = 181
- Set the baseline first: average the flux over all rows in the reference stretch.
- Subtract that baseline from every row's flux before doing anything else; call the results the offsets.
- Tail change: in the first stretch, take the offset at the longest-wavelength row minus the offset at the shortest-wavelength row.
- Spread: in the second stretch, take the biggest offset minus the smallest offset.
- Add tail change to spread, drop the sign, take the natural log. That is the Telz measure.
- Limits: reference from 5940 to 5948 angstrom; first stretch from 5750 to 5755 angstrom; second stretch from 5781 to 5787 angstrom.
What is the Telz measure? 1.19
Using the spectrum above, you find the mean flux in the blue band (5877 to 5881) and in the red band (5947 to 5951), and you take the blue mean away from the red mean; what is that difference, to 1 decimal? -0.3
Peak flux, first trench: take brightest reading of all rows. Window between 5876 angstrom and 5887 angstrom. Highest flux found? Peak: 19.8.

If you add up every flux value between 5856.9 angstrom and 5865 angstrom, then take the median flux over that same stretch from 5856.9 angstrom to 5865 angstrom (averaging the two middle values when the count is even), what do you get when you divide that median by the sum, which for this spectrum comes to 0.170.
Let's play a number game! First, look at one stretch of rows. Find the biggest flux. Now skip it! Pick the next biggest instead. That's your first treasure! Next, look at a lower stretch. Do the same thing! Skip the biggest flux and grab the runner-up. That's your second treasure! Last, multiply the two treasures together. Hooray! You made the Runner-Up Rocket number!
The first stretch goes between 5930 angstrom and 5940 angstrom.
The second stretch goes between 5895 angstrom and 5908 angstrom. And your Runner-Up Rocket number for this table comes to 333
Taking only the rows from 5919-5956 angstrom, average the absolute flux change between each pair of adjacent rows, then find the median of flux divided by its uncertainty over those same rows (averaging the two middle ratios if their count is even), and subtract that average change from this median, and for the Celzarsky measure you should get 18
